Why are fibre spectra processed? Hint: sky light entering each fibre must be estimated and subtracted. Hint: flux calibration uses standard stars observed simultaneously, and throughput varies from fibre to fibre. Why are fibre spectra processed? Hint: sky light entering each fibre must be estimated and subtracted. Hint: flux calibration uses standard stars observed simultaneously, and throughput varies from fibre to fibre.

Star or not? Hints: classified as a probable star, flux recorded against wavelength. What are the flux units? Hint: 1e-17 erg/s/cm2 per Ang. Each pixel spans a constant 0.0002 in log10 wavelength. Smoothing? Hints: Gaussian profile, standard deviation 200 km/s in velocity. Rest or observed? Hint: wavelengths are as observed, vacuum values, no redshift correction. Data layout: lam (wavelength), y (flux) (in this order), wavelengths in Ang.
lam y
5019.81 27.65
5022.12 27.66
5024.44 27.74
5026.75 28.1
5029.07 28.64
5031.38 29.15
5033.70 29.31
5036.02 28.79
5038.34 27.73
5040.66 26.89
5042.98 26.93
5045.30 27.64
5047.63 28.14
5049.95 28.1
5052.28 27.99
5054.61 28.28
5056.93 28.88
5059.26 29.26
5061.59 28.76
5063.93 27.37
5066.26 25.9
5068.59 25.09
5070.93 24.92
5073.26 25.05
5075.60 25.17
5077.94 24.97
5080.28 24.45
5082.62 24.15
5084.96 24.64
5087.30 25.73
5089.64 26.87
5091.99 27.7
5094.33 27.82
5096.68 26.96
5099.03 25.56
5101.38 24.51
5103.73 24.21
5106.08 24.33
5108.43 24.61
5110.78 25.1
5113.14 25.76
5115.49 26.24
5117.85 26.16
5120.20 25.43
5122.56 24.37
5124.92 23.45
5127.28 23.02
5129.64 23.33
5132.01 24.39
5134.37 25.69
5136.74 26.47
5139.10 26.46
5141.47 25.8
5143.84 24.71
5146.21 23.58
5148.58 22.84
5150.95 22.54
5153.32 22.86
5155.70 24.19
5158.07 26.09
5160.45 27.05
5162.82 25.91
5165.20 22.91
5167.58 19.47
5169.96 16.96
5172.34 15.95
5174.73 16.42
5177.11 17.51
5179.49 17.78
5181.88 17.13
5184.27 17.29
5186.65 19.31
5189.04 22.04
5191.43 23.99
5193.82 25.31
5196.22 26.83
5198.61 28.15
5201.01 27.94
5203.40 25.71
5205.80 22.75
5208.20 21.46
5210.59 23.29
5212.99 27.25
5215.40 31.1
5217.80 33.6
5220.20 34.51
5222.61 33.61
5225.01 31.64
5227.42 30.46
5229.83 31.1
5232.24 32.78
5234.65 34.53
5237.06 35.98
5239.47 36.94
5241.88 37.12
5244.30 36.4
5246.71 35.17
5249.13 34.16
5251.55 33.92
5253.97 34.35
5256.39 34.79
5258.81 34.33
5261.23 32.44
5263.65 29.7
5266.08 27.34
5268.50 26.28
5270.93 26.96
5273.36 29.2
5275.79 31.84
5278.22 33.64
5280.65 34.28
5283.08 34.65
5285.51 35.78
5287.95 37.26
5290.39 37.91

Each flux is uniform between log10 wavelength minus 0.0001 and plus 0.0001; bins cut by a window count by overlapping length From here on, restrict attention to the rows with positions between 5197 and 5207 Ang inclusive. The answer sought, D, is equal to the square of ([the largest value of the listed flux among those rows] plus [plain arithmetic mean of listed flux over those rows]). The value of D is 2947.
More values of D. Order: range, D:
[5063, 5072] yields 2829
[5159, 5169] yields 2589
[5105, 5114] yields 2572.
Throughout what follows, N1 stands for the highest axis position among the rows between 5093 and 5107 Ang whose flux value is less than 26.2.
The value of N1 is 5106.08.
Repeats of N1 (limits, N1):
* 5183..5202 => 5193.82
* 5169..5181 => 5179.49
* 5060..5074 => 5073.26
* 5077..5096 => 5087.30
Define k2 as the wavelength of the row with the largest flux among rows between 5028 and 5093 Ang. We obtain 5033.70 Ang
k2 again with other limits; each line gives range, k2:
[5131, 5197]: 5160.45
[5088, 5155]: 5094.33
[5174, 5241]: 5239.47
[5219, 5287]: 5241.88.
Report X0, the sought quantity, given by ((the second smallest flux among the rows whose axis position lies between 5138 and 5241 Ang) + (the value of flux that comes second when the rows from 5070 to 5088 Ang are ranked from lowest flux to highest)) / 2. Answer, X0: 20.4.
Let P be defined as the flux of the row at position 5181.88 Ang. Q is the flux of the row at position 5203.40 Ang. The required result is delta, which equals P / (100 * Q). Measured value 0.007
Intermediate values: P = 17.13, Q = 25.71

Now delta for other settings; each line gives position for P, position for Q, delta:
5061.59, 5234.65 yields 0.008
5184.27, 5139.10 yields 0.007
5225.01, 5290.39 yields 0.008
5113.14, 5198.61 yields 0.009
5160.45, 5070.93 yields 0.011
